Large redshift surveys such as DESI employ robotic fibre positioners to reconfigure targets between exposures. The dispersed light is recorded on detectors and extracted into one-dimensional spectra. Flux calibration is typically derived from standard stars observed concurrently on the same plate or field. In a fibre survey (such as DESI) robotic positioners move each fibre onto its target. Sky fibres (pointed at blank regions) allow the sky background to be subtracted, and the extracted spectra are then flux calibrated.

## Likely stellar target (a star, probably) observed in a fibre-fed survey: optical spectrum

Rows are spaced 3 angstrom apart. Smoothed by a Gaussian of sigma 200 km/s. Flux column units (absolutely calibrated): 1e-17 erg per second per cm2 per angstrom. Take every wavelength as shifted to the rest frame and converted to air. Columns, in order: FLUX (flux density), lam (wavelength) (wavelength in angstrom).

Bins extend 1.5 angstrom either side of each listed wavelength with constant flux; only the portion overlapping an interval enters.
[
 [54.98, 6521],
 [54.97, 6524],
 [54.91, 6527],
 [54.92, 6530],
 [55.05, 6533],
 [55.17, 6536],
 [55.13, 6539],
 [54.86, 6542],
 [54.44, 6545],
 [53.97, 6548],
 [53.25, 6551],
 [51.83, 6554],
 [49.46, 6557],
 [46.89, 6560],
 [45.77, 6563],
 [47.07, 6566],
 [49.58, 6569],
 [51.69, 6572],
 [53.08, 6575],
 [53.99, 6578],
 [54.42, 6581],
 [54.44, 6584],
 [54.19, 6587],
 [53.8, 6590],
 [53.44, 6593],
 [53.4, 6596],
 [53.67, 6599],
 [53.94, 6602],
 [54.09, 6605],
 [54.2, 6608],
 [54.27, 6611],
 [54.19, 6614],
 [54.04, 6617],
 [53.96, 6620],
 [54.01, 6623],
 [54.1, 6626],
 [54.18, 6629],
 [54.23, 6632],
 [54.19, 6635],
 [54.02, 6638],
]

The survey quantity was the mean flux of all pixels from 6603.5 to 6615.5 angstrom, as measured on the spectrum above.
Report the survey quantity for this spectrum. 54.19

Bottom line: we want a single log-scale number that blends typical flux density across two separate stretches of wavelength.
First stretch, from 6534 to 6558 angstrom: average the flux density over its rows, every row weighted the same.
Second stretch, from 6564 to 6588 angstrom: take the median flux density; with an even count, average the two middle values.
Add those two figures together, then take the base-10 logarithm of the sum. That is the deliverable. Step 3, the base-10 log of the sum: 2.03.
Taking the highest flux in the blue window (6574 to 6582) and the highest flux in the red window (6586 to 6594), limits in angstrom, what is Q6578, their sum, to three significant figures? 109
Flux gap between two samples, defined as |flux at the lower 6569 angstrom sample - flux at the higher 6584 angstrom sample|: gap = 4.9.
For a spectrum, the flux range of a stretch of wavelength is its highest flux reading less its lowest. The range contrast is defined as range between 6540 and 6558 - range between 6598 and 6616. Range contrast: 5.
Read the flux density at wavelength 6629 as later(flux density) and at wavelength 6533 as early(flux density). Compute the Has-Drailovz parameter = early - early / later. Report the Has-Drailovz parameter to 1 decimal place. 54.0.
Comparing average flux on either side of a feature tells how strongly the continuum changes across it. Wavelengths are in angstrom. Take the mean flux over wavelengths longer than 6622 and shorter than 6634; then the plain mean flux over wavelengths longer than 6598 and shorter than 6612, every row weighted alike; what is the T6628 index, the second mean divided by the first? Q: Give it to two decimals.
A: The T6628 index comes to 1.00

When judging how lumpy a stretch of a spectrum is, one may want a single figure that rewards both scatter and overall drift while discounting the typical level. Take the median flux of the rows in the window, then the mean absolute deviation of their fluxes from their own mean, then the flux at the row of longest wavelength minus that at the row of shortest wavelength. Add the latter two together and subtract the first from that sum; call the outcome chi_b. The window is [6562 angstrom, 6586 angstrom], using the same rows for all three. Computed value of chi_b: -41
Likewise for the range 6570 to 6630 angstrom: -51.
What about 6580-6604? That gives -54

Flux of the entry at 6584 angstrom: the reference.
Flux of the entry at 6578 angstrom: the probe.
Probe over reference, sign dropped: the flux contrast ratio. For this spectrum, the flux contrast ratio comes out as 0.99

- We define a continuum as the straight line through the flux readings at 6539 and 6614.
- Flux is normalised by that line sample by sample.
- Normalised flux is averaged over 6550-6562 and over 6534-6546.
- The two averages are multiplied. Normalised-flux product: 0.91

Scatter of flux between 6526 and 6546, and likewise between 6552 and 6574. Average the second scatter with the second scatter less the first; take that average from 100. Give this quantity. 98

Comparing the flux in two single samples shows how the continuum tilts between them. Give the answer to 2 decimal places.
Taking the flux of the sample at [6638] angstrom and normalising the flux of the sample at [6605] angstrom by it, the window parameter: 1.00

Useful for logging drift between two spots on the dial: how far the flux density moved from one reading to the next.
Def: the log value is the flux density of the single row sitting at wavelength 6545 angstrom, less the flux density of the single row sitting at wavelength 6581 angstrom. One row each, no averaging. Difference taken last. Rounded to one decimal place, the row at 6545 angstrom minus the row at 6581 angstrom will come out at 0.0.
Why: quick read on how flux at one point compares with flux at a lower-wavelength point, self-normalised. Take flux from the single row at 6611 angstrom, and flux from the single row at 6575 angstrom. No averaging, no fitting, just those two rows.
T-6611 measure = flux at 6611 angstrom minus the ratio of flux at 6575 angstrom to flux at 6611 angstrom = 53.3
